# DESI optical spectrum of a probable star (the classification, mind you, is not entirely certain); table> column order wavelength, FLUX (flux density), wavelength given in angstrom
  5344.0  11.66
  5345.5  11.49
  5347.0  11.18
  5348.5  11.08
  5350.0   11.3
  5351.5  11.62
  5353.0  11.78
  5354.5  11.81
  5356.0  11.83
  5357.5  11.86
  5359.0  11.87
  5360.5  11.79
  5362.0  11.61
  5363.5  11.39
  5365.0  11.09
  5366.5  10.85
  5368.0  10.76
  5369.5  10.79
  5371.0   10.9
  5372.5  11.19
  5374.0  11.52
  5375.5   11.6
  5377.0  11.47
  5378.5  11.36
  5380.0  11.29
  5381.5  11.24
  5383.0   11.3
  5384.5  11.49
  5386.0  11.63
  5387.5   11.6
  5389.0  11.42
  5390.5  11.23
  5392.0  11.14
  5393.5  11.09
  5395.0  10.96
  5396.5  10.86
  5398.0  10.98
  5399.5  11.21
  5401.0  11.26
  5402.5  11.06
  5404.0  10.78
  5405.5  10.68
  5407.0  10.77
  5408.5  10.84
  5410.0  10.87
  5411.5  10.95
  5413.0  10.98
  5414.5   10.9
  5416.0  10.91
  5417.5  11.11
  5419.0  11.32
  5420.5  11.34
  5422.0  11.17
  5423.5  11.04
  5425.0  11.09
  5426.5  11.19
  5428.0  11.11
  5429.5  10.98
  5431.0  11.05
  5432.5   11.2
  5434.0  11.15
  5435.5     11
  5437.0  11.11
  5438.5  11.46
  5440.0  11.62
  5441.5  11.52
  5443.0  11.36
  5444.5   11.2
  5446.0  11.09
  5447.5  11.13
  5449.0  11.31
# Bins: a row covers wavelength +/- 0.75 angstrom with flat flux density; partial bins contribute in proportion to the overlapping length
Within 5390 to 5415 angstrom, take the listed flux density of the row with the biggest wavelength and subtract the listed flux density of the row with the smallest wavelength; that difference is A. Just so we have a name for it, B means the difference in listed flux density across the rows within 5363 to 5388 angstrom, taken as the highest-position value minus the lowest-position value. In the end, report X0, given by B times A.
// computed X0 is -0.07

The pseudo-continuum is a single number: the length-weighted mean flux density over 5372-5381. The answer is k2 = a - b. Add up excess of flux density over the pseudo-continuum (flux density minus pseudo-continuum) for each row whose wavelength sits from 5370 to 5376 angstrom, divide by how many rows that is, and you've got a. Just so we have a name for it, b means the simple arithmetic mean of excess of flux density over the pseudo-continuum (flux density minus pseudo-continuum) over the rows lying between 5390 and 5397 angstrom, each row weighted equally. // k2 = 0.2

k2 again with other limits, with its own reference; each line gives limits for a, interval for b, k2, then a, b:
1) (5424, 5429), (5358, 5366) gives -0.4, -0.28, 0.14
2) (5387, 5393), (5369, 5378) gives 0.1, -0.06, -0.16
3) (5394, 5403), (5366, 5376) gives 0.0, -0.35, -0.32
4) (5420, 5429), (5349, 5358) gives -0.5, -0.25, 0.29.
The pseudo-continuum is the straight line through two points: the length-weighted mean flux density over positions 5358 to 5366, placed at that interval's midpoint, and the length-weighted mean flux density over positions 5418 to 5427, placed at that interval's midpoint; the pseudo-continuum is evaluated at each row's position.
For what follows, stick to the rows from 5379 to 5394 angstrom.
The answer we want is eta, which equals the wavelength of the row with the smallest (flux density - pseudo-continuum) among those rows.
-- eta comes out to 5393.5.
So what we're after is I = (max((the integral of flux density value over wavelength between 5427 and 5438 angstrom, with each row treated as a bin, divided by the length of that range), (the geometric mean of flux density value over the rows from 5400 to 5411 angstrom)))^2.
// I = 123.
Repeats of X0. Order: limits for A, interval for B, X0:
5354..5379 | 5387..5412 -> 0.29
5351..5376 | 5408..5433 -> -0.01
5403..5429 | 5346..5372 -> -0.09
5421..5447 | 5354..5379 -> 0.04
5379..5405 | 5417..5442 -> -0.21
